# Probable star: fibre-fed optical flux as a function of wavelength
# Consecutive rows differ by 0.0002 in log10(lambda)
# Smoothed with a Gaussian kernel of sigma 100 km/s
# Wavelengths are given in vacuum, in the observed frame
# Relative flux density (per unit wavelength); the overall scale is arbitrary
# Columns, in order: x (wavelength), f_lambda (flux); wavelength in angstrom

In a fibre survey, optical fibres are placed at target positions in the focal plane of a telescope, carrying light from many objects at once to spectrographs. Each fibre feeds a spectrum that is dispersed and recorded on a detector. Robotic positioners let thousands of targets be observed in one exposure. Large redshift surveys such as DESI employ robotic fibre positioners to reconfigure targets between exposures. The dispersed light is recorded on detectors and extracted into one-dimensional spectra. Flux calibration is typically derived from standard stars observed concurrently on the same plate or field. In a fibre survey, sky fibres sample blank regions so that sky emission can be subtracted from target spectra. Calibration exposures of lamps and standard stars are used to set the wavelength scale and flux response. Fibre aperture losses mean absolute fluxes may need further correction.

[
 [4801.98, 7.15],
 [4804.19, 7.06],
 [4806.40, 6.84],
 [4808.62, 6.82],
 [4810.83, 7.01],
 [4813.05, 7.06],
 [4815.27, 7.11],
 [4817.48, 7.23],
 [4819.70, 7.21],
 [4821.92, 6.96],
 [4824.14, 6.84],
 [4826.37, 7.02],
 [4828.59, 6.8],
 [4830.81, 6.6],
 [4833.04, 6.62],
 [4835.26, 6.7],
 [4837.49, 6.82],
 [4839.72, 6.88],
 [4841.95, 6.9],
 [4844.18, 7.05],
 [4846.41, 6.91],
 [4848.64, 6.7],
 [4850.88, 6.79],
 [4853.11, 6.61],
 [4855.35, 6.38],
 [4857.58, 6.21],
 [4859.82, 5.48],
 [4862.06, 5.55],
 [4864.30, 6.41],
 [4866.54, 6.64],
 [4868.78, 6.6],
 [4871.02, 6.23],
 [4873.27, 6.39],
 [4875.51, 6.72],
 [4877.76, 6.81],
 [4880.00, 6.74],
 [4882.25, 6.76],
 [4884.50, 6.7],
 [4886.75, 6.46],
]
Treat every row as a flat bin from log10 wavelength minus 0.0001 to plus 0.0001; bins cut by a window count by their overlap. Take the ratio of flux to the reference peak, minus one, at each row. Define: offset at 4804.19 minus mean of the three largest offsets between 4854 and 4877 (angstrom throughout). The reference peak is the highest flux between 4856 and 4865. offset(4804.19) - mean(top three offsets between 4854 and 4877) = 0.06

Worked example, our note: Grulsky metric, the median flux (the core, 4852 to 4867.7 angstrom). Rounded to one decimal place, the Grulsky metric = 6.4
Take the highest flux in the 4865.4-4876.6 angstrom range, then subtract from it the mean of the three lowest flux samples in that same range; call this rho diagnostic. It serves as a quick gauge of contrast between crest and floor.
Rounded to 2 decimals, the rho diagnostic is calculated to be 0.31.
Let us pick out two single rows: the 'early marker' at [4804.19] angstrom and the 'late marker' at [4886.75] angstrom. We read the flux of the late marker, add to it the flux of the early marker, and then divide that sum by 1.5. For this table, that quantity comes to 9.01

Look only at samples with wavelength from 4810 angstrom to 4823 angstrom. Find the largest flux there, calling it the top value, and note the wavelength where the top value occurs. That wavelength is 4817.48 angstrom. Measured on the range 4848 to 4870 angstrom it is 4850.88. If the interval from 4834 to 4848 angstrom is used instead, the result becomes 4844.18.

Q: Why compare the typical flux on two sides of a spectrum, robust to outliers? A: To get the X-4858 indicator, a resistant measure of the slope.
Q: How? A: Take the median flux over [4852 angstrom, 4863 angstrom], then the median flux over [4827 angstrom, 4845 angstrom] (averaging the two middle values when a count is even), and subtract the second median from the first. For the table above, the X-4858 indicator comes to -0.60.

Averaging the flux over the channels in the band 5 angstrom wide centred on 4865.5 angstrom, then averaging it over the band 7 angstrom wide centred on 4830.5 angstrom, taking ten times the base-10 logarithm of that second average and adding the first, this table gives 14.8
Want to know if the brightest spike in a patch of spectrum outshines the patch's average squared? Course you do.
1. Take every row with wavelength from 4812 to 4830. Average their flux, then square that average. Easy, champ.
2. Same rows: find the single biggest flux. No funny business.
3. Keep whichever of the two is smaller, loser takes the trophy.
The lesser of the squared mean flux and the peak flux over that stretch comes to 7.23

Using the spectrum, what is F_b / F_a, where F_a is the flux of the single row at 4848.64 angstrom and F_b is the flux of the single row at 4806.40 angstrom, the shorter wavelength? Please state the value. 1.02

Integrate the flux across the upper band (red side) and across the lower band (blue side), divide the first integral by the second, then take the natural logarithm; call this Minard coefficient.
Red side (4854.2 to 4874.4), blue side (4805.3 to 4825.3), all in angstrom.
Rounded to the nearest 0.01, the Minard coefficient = -0.11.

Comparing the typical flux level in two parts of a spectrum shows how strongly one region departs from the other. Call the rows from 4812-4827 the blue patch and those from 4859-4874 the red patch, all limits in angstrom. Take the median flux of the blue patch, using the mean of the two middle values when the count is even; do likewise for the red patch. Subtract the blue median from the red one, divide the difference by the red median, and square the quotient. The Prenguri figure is 0.0110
